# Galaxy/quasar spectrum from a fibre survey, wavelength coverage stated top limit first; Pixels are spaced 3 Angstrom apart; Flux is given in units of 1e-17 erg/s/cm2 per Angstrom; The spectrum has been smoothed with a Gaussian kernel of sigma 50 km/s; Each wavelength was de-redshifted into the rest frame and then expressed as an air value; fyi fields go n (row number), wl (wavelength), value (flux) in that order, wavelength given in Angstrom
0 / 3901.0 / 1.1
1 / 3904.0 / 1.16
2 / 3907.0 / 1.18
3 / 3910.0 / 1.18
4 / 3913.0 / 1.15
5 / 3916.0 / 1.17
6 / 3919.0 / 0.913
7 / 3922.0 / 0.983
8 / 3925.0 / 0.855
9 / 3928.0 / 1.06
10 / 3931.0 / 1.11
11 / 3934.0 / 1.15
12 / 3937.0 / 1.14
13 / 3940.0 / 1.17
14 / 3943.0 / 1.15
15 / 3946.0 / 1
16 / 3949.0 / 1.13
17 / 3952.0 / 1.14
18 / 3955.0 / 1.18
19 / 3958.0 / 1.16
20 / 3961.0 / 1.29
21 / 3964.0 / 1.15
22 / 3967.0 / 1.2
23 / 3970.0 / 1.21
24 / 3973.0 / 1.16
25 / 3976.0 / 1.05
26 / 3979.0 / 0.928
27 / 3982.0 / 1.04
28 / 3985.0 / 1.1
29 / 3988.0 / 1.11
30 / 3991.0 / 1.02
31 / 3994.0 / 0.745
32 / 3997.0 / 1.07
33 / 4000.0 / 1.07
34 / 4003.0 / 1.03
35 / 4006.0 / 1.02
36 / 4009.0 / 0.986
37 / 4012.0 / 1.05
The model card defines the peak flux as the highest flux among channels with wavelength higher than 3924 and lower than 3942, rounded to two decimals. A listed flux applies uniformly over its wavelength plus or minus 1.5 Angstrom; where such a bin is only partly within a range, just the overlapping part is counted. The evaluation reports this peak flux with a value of 1.17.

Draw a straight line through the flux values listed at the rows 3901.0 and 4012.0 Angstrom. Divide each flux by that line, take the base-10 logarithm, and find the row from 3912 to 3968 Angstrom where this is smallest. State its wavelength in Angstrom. 3925.0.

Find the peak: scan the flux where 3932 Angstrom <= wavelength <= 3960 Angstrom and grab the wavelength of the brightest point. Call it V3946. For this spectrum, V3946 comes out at 3955.0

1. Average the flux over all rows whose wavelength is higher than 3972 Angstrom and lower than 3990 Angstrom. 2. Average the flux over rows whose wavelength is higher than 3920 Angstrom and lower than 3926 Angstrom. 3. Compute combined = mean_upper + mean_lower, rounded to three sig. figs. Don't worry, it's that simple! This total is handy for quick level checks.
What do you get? 1.98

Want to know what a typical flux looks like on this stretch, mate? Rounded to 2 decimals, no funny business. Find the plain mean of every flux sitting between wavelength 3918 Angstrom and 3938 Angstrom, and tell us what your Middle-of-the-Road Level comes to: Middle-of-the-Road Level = 1.03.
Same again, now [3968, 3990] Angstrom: 1.09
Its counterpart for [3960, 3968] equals 1.21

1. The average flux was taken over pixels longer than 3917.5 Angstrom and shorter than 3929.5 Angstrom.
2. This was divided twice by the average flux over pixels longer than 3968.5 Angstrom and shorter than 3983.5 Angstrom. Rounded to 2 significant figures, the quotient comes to 0.82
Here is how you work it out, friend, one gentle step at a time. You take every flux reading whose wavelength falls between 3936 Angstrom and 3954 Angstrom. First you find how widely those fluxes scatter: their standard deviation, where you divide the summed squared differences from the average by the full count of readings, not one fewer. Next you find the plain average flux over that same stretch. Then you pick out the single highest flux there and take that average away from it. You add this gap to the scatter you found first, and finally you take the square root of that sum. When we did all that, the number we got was 0.32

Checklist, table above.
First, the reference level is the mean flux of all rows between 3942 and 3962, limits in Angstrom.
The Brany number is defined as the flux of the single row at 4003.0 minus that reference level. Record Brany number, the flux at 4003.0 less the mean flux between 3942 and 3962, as -0.12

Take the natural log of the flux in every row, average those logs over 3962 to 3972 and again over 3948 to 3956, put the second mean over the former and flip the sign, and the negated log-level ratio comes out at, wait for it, -0.8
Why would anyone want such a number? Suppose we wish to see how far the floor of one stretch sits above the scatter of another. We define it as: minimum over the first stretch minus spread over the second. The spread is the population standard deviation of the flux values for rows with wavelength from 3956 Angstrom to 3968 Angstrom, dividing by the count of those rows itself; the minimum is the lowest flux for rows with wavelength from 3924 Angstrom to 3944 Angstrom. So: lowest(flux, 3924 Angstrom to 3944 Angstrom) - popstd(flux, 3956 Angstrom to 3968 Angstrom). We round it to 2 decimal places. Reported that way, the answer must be 0.80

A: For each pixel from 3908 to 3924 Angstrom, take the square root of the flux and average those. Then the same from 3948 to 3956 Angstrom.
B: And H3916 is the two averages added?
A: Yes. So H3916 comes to 2.11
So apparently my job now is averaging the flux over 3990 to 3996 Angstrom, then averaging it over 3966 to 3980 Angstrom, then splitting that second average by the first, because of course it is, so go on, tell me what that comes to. 1.26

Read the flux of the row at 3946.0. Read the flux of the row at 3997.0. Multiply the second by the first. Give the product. 1.07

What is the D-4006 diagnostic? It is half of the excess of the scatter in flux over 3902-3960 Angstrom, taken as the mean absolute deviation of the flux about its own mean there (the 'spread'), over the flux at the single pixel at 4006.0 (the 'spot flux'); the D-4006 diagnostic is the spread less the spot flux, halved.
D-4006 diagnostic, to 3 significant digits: -0.473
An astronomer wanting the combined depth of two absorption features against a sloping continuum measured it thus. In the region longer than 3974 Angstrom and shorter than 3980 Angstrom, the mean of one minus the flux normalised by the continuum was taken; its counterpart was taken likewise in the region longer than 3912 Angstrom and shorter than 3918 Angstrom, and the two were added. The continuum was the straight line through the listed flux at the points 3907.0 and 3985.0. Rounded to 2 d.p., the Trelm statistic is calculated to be 0.12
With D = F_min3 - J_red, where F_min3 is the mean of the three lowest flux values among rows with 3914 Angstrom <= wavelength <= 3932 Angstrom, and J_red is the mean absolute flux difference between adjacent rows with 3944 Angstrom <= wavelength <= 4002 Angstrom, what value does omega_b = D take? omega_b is 0.82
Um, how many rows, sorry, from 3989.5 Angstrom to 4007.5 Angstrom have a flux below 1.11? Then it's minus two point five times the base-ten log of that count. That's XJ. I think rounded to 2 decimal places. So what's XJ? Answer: -1.95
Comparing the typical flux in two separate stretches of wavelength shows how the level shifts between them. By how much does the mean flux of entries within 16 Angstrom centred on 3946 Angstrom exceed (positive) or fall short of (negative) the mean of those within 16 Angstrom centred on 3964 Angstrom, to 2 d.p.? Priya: -0.08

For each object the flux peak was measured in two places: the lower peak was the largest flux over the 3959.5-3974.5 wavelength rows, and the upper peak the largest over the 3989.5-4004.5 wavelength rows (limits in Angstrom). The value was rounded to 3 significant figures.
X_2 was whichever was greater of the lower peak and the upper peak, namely 1.29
